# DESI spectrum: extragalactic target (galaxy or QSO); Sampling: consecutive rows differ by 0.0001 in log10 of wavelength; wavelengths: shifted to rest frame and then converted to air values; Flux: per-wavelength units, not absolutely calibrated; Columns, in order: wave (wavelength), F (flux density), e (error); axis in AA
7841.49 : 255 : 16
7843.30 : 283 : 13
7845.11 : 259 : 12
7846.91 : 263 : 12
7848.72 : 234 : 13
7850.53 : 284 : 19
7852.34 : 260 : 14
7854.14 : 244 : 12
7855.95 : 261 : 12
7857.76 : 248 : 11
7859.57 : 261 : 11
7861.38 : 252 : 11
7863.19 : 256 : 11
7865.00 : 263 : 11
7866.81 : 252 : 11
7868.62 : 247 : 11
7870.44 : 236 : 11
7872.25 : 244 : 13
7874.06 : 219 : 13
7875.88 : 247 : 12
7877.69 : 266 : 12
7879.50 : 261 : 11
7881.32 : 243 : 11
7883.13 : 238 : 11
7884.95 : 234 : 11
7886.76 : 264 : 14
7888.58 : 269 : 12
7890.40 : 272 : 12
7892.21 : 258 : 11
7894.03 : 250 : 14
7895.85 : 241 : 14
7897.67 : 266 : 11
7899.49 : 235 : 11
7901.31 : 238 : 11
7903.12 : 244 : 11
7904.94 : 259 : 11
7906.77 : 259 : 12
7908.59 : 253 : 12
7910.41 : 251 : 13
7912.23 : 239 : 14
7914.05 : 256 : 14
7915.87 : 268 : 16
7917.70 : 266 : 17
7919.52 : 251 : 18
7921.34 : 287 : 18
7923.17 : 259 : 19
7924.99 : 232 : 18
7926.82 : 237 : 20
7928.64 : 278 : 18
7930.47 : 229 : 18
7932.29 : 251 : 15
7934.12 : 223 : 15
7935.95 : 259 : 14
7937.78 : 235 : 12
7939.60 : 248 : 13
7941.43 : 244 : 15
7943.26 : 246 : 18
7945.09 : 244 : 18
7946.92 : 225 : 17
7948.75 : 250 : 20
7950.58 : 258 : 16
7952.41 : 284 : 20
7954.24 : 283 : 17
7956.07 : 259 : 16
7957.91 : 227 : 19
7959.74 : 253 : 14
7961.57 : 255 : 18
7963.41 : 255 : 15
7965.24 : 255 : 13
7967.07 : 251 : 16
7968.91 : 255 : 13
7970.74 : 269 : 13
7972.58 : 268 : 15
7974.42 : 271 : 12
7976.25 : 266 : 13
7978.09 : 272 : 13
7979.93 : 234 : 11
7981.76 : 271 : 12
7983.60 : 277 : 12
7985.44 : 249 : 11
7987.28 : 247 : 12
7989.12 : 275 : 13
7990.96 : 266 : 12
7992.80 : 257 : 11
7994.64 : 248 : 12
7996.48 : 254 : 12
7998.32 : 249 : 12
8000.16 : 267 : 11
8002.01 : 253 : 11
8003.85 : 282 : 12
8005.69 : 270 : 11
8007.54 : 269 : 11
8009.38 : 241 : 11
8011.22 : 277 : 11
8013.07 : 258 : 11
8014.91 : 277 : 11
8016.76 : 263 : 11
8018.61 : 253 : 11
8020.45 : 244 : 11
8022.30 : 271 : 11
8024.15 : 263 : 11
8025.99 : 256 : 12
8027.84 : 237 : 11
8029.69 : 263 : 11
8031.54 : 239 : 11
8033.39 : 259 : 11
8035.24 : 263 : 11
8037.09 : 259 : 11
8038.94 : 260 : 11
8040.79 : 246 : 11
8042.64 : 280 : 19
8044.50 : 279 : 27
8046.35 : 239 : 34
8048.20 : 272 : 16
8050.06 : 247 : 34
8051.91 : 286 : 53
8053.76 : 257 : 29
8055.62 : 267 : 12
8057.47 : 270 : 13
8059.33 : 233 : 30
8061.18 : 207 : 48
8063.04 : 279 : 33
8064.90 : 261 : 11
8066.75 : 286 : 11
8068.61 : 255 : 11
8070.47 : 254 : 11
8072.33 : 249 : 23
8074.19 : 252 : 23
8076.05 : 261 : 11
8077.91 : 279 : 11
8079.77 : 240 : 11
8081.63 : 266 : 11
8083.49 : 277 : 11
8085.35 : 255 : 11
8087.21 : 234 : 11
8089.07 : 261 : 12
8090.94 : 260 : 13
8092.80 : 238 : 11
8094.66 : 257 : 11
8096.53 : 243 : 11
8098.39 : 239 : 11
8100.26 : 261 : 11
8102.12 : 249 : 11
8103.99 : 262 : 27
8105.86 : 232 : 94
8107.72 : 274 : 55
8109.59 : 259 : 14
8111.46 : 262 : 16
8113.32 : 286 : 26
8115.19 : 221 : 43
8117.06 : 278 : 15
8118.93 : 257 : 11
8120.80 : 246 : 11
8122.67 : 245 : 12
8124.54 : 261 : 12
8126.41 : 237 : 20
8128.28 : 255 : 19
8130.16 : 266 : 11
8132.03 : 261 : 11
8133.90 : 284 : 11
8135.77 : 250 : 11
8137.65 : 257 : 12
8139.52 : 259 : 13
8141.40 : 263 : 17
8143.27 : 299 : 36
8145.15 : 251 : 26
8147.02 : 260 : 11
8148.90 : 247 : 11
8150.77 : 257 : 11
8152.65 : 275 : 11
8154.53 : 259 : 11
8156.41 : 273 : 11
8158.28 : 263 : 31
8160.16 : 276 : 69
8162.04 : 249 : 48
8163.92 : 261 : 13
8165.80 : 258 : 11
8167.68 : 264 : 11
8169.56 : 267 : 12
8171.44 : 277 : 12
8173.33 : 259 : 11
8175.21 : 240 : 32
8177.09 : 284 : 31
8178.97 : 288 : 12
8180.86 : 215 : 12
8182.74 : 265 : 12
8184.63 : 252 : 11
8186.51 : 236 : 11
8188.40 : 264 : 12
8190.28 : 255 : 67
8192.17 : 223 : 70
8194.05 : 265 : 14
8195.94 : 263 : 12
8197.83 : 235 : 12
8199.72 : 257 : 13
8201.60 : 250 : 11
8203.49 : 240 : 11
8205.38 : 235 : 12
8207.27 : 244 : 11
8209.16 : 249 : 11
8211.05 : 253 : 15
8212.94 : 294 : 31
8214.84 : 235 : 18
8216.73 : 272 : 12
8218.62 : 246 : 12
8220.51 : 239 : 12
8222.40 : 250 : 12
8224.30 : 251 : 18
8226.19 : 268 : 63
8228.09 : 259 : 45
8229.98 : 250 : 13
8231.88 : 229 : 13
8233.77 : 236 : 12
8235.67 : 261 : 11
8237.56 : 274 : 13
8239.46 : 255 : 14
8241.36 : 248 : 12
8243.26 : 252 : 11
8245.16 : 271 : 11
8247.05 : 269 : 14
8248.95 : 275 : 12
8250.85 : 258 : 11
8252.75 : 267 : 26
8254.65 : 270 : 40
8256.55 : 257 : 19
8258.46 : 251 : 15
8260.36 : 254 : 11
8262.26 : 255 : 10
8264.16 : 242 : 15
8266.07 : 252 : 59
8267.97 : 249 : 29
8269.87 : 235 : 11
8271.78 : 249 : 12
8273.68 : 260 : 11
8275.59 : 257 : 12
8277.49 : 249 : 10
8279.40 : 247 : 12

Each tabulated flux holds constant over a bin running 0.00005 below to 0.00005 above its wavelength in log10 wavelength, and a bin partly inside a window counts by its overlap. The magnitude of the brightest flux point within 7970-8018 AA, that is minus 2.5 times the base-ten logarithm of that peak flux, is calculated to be -6.13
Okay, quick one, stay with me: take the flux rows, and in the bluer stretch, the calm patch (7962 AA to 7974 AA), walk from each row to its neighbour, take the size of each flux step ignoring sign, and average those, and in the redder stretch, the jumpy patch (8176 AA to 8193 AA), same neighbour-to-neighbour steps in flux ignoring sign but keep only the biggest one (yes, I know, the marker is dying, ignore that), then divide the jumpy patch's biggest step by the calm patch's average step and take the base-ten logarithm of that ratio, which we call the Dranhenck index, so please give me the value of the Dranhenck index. 1.20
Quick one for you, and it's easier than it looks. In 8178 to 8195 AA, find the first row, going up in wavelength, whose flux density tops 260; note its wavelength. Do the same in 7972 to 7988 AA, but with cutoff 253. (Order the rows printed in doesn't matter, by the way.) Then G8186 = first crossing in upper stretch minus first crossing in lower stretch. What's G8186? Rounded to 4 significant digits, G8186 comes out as 206.4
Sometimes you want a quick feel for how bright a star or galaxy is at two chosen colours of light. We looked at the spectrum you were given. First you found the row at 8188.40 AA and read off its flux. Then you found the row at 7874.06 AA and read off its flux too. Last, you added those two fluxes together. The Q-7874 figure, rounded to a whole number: 483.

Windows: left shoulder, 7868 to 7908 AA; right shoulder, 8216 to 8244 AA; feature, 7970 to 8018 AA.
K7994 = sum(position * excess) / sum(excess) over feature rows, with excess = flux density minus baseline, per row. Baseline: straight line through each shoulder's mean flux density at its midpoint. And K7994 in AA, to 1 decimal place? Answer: 7993.7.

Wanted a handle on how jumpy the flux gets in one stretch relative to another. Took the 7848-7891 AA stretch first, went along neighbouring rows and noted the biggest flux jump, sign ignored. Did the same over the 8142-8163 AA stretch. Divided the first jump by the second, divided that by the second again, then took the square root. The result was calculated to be 0.15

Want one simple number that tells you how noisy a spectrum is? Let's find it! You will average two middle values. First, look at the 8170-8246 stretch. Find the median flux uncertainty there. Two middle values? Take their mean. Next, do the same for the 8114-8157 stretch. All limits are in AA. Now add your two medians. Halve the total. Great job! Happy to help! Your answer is 11.5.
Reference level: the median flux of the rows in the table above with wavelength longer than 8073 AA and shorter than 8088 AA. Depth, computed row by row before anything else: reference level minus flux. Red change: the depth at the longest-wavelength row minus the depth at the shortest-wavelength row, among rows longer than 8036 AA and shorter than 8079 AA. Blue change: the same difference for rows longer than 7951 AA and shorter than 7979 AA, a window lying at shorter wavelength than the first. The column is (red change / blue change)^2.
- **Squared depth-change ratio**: 2.8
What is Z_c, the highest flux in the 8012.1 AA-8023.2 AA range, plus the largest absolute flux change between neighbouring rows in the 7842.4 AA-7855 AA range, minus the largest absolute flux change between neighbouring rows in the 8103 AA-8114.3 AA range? 285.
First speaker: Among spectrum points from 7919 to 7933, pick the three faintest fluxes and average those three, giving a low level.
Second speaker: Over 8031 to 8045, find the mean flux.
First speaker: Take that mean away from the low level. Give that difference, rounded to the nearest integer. -28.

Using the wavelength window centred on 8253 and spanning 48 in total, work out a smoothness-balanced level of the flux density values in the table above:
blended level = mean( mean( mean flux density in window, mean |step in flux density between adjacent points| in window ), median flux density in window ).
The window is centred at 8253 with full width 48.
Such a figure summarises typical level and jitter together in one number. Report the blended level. 194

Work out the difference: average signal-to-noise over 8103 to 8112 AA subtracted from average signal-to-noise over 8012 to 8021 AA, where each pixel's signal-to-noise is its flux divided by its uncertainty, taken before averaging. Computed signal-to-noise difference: 13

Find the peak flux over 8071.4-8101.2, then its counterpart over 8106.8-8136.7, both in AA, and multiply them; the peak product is 79794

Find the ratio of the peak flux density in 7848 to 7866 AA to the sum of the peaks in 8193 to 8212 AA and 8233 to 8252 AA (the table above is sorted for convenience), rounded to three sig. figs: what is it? 0.526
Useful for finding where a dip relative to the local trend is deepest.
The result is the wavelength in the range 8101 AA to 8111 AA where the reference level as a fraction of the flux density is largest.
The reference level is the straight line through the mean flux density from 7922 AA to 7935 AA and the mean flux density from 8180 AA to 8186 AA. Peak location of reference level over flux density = 8105.86 AA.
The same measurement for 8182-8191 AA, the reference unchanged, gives 8186.51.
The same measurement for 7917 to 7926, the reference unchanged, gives 7924.99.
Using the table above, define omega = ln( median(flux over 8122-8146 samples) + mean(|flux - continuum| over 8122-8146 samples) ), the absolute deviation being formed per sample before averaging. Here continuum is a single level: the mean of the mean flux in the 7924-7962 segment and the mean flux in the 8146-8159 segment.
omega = 5.60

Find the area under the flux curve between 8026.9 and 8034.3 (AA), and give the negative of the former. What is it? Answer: -1845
